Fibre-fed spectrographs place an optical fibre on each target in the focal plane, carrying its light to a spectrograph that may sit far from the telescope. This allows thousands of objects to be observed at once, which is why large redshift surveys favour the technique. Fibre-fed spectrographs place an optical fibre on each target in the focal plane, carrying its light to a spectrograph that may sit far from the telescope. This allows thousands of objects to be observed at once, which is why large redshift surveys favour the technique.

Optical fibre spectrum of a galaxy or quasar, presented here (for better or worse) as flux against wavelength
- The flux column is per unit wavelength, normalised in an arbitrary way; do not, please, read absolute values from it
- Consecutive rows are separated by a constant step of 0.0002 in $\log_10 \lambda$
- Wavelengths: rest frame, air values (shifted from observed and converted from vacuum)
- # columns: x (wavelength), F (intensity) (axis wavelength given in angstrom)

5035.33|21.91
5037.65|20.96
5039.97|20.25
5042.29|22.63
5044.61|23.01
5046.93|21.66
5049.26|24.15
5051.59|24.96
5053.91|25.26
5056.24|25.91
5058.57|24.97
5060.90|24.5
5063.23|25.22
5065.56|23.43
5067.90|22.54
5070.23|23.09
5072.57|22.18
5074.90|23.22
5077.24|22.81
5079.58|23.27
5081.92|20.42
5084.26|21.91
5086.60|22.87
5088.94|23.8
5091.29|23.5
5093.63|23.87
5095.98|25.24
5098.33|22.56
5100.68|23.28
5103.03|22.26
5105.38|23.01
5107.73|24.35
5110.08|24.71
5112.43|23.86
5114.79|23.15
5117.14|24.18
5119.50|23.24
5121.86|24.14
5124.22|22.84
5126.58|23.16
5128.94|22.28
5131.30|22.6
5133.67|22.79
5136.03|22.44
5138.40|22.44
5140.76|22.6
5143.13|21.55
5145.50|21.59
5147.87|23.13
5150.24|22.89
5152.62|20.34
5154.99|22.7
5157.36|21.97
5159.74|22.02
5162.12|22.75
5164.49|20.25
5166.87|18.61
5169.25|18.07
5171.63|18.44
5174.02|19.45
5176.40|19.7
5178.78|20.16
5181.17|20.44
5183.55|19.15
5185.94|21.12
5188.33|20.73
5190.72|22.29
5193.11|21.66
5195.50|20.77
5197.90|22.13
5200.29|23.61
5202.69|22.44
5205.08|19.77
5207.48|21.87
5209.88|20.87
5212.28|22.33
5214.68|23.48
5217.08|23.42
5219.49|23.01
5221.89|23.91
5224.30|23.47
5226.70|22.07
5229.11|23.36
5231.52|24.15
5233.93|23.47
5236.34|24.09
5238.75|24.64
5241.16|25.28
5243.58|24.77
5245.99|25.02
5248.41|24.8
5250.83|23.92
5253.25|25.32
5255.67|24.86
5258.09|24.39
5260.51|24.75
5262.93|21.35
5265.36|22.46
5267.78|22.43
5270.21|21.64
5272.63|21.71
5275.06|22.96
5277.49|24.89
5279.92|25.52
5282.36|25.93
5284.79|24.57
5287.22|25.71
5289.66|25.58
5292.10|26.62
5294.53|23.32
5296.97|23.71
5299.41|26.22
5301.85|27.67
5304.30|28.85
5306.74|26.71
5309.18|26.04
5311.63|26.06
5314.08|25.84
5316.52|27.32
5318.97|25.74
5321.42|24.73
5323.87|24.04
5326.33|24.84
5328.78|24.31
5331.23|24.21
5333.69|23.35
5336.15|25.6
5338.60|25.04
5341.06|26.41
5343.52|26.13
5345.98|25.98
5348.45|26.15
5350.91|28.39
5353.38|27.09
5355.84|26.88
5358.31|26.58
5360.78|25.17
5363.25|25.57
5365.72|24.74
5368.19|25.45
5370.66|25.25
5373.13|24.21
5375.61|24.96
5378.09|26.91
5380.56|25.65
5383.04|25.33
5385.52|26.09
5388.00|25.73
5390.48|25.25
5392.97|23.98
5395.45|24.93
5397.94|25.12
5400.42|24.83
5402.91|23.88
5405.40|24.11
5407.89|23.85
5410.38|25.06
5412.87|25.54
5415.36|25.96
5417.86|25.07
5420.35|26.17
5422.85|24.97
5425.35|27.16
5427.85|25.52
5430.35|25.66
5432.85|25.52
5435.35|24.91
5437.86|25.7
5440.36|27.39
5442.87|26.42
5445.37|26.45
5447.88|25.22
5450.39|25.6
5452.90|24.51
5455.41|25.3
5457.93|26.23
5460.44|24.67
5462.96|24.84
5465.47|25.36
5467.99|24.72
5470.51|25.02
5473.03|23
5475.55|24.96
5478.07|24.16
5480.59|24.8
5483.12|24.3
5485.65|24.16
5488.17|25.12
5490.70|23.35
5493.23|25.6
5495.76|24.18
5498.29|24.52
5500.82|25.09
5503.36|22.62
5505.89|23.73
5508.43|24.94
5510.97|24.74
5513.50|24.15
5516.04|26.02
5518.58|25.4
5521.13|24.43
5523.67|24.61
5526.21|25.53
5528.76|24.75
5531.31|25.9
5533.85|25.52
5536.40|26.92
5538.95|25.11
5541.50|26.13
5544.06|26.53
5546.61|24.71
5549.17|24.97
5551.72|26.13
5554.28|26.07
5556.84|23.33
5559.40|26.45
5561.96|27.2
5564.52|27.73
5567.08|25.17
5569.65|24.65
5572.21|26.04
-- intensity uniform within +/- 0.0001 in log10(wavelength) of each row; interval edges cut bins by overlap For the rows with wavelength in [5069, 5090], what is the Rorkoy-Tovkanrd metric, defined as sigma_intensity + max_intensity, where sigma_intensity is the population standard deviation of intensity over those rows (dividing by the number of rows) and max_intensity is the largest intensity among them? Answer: 24.7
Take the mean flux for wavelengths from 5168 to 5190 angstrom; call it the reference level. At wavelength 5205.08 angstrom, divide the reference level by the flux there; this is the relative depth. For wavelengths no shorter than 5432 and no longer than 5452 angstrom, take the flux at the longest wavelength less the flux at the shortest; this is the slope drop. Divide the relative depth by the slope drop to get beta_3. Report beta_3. 12.5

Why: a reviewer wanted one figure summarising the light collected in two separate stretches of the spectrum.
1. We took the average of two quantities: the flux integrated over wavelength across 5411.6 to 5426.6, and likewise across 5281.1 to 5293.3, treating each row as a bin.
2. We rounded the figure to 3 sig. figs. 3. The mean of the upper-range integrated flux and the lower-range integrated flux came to 350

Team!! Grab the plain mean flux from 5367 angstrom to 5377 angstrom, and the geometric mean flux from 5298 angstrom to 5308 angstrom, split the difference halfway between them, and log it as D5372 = 26.2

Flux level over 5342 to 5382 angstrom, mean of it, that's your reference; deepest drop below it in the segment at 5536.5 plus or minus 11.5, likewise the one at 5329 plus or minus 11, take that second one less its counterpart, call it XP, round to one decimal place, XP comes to 1.4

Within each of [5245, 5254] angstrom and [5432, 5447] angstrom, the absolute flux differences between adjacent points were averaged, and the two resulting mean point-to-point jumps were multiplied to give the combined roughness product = 0.68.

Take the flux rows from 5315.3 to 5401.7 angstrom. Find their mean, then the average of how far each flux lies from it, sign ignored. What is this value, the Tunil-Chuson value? 0.83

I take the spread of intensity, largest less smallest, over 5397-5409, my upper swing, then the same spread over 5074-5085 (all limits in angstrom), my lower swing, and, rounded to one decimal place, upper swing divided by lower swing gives 0.4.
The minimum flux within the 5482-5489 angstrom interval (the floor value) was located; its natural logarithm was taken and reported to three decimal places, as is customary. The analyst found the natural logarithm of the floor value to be 3.185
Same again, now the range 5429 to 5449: 3.215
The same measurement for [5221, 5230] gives 3.094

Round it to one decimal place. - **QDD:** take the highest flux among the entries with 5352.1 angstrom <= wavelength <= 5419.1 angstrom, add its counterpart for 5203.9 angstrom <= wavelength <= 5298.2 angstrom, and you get 53.7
